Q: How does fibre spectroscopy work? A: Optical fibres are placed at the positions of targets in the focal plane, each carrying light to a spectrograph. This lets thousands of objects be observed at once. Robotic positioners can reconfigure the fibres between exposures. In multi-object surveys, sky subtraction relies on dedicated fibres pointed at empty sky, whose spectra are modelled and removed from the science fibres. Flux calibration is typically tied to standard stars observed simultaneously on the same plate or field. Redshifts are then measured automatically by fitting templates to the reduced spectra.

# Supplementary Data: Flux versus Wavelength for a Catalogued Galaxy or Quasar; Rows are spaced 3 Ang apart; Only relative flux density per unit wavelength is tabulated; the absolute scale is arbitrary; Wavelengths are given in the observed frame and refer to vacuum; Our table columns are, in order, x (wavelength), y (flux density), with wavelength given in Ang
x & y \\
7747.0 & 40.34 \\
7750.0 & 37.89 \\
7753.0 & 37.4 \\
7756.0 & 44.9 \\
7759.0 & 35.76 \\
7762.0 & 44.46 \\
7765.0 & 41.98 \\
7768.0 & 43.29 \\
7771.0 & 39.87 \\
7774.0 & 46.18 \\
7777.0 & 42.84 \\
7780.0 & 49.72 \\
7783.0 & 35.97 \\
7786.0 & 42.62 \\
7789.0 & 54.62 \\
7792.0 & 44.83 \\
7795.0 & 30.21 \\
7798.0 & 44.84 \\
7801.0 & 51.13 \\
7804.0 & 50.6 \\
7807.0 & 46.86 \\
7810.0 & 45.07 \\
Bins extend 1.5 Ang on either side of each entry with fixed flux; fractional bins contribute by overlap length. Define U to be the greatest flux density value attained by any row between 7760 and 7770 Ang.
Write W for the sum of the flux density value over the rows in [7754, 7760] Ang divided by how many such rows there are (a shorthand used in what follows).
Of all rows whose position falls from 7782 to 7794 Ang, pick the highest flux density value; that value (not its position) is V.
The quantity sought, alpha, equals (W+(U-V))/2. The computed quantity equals 15.1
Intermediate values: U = 44.46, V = 54.62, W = 40.3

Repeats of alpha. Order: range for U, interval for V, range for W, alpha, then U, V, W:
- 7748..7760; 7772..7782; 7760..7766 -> 19.2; 44.9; 49.72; 43.2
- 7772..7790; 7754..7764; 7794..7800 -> 23.6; 54.62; 44.9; 37.5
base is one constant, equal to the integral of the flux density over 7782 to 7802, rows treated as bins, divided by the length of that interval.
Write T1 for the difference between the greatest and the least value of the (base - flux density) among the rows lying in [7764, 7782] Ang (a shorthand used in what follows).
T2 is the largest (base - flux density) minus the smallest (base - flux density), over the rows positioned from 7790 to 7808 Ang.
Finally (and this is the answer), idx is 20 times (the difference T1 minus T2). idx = -221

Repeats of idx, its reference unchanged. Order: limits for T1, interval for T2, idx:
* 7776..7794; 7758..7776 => 165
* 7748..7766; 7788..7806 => -305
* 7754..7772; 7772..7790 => -190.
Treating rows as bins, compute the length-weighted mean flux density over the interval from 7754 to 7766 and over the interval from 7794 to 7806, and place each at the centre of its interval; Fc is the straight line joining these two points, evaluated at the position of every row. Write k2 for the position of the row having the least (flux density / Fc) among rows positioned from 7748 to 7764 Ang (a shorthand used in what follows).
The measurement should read 7759.0 Ang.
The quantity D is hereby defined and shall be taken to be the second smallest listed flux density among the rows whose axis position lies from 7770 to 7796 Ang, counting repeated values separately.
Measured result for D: 35.97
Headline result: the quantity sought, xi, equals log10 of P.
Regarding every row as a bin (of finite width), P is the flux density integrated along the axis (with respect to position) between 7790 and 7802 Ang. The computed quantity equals 2.71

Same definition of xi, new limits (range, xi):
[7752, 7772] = 2.92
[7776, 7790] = 2.80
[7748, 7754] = 2.36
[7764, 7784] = 2.93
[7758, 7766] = 2.52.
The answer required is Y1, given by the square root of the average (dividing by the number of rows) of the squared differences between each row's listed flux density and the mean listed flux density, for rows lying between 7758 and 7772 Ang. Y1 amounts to 3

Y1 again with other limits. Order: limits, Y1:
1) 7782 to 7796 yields 8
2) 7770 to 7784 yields 5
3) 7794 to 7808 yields 8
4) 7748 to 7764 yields 4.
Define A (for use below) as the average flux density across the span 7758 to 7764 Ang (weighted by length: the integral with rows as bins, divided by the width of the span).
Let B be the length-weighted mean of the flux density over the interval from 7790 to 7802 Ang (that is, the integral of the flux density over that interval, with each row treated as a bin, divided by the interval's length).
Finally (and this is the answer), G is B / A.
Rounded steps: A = 40.6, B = 42.9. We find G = 1.06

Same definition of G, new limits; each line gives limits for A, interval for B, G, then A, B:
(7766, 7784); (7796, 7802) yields 1.07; 43.1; 46.2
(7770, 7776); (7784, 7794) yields 1.06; 43.3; 45.9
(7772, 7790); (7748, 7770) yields 0.91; 44.9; 40.8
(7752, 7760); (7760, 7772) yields 1.06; 39.7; 42.2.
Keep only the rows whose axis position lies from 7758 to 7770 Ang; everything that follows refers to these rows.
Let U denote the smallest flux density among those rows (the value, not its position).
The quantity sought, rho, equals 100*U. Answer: 3576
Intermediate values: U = 35.76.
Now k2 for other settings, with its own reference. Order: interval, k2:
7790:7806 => 7795.0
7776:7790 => 7783.0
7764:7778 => 7771.0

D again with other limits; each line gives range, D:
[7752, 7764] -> 37.4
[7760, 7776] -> 41.98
